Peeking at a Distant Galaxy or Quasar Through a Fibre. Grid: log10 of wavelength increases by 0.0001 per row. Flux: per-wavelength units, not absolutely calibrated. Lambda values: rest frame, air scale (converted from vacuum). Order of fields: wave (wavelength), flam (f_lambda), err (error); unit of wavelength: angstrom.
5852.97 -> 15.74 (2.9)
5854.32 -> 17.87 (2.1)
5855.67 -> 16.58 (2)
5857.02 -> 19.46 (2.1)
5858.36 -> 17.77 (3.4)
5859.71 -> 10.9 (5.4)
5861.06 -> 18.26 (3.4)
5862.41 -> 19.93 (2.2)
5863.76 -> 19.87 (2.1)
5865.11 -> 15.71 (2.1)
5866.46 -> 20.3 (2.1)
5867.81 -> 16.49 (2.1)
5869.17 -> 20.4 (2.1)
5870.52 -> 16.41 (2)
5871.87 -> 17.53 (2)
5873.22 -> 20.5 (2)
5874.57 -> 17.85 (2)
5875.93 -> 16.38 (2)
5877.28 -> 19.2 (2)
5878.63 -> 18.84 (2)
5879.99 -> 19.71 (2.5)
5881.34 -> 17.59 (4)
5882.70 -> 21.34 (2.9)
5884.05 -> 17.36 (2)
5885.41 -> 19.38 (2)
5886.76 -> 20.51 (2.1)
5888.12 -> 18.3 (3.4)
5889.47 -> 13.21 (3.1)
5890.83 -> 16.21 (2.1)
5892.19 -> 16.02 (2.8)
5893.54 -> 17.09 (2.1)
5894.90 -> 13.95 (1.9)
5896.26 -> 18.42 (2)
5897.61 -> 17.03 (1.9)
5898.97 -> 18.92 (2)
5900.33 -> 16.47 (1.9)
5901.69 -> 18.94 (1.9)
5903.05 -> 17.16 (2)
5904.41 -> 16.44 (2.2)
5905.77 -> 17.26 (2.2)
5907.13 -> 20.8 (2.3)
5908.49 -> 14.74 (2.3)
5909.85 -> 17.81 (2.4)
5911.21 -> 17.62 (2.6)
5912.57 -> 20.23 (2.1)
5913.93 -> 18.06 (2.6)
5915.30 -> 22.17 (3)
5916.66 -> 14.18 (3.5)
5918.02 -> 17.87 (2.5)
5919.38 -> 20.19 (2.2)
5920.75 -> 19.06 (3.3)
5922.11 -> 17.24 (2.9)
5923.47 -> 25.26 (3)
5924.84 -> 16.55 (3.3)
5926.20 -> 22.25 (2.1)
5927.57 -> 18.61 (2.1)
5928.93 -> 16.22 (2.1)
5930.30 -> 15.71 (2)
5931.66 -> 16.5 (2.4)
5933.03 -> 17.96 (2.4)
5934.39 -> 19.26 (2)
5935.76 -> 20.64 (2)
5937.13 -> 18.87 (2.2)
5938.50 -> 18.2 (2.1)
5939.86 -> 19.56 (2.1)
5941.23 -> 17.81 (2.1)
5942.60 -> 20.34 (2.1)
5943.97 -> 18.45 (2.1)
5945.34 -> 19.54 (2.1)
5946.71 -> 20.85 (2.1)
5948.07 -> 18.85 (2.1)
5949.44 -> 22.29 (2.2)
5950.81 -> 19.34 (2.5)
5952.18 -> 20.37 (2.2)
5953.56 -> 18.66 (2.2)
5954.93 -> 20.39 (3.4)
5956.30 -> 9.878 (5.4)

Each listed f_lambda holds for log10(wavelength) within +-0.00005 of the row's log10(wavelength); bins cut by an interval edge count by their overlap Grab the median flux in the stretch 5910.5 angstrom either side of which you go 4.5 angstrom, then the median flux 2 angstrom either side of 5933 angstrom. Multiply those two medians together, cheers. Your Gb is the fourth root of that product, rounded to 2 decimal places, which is 4.24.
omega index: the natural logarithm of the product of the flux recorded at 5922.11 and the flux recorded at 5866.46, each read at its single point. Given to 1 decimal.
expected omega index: 5.9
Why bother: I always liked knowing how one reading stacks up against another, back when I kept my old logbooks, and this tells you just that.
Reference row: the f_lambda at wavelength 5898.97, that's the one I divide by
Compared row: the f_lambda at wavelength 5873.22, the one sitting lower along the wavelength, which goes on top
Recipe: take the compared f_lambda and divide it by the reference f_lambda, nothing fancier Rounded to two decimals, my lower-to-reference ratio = 1.08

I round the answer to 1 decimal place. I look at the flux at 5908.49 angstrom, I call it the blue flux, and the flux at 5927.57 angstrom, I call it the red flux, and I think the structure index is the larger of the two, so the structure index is 18.6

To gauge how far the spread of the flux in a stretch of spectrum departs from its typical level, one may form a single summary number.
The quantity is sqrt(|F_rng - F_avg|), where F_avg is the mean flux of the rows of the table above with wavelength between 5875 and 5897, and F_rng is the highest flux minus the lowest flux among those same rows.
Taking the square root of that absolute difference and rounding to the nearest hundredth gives 3.10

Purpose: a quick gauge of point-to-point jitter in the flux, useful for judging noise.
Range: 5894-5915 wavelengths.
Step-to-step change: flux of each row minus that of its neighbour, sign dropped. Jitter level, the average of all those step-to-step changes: 2.4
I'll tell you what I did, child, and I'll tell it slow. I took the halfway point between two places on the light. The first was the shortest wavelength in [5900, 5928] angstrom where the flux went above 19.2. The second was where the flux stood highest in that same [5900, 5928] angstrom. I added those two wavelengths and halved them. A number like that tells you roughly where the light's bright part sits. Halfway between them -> 5915.3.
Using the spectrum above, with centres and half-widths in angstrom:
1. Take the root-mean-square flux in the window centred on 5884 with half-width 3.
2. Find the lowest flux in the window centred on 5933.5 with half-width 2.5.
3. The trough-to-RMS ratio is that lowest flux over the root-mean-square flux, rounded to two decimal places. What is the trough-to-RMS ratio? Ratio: 0.85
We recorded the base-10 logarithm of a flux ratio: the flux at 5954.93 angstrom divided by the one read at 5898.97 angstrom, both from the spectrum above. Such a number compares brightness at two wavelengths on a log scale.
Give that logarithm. 0.03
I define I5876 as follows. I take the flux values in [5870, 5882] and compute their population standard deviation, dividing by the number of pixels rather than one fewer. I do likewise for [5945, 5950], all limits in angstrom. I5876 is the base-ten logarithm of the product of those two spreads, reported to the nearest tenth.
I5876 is 0.2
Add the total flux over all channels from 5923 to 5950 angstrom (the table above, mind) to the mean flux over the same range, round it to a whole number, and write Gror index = 403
